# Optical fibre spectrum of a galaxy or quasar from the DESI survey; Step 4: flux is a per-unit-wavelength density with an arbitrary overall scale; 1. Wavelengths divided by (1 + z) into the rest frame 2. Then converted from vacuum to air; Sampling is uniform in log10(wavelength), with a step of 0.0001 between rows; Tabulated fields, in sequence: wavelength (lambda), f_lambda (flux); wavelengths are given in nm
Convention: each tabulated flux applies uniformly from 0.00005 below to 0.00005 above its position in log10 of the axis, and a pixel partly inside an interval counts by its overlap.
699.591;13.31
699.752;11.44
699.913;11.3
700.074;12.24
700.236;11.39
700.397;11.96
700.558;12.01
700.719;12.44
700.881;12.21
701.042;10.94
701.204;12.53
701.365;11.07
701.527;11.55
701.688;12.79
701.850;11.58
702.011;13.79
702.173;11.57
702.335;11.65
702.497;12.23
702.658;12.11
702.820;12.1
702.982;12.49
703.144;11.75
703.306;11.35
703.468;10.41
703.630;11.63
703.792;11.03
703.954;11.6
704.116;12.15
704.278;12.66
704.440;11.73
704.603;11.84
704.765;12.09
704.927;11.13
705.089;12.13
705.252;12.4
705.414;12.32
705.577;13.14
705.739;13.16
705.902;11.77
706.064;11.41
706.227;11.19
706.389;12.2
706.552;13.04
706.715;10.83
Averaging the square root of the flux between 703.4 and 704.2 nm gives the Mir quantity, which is 3.37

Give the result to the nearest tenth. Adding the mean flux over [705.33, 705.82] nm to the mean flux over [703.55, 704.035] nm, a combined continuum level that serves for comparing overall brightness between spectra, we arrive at 24.3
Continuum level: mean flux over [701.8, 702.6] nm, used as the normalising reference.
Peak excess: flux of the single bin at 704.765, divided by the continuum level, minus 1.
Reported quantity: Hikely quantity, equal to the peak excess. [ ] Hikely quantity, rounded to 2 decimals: -0.01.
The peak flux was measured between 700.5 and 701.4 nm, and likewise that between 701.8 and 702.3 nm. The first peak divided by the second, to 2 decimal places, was 0.91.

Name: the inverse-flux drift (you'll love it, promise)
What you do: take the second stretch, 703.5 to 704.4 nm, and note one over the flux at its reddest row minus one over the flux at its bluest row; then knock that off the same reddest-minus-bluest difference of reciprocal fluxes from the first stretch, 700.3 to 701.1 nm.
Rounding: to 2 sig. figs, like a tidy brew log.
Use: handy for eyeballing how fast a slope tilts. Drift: 0.015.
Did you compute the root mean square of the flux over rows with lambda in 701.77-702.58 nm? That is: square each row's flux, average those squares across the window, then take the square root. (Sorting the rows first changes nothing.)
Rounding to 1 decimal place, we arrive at 12.2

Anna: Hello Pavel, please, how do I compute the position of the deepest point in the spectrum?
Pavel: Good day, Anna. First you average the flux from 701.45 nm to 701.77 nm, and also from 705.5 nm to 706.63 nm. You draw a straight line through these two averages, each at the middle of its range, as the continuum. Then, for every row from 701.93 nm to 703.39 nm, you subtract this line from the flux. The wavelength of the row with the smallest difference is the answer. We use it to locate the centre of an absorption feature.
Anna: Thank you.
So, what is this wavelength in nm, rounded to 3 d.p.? 703.306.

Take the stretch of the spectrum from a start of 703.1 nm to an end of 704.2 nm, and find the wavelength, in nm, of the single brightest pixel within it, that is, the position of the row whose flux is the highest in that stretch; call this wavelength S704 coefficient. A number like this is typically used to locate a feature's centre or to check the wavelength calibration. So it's 704.116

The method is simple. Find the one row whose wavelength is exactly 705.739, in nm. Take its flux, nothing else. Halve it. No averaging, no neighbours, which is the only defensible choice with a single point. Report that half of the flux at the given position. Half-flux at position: 6.58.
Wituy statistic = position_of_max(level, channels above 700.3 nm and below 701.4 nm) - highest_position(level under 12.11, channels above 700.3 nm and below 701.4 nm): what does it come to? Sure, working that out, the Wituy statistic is -0.16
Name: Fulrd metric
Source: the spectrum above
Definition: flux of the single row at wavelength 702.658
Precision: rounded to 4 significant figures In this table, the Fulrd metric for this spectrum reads 12.11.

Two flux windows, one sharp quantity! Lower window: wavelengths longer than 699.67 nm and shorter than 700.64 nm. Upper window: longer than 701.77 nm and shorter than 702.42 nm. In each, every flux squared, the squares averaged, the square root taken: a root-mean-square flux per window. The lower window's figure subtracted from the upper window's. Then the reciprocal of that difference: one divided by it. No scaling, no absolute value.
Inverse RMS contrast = 2.2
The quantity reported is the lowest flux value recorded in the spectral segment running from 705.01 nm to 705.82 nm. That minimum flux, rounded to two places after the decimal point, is 12.13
